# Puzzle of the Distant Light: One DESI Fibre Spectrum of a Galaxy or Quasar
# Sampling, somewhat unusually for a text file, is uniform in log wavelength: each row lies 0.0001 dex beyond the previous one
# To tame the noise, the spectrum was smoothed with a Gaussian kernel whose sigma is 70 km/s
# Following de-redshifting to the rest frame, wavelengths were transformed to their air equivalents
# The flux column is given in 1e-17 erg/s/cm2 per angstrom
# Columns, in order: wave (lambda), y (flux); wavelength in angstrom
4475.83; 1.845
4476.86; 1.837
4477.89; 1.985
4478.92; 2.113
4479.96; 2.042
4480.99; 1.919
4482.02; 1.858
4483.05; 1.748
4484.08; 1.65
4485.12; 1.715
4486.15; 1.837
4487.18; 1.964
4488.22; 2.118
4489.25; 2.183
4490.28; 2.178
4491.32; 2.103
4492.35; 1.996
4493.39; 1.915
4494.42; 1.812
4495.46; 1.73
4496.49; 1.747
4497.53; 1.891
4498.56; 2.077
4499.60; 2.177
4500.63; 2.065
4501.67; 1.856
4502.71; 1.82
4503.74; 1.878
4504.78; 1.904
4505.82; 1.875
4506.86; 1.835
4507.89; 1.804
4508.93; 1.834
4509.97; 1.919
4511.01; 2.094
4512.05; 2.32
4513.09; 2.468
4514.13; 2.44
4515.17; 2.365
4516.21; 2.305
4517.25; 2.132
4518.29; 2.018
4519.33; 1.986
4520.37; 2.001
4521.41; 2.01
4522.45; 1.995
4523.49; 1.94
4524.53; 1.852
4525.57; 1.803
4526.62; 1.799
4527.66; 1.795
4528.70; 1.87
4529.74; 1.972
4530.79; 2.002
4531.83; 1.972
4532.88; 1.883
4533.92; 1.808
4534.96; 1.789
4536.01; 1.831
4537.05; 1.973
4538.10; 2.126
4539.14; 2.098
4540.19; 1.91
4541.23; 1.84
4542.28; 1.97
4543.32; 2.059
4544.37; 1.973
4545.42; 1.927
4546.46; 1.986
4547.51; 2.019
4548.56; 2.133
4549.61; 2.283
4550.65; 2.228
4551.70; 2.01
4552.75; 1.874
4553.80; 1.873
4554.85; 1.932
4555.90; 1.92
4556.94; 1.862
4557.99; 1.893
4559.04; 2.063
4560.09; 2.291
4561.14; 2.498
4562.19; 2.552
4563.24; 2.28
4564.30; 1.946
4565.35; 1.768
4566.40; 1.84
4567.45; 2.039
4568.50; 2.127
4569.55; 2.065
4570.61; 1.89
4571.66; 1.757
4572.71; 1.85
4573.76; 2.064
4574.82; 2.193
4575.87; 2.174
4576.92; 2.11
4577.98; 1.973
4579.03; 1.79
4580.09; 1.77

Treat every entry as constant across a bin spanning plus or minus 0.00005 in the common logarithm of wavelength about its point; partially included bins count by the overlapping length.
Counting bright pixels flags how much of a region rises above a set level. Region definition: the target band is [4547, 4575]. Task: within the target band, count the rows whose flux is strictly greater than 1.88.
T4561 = 20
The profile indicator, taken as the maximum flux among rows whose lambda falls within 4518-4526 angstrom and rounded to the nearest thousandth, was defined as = 2.018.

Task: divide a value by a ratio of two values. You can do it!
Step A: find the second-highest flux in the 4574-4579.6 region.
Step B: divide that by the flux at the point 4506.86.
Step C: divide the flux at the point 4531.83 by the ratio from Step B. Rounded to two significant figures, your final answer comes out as 1.7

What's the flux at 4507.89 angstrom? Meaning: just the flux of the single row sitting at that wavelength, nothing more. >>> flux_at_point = 1.804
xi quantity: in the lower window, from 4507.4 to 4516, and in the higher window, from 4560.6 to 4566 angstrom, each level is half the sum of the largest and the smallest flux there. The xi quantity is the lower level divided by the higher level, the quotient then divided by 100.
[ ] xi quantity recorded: 0.0099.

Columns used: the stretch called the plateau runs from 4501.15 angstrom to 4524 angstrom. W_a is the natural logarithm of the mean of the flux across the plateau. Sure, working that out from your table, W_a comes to 0.711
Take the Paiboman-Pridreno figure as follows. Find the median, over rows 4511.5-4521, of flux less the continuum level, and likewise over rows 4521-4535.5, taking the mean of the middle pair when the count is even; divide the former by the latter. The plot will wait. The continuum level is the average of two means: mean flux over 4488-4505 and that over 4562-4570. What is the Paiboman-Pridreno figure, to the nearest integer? -2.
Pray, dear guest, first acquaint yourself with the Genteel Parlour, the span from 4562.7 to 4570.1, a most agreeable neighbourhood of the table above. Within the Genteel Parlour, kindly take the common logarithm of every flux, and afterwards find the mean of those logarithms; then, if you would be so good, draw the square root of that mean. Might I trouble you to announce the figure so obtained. 0.549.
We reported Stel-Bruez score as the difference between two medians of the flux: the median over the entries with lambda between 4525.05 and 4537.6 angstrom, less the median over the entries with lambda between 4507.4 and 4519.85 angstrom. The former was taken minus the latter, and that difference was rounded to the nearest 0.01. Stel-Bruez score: -0.26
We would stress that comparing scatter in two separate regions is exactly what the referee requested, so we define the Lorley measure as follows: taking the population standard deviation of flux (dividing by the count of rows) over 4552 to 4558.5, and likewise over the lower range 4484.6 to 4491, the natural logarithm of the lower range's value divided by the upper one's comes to 1.9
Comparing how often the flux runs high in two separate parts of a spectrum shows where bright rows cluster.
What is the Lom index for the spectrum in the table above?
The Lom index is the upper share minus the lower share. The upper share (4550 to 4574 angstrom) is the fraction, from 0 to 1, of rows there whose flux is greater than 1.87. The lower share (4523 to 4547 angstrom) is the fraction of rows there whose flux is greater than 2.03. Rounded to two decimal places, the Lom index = 0.65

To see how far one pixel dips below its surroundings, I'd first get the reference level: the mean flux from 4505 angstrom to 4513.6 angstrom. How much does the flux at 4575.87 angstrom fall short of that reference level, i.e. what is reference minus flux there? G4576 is -0.16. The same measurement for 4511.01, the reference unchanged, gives -0.08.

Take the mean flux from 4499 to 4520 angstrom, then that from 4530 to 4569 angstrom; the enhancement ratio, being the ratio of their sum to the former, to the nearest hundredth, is 1.98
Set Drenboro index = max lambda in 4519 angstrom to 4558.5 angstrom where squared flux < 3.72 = 4557.99 angstrom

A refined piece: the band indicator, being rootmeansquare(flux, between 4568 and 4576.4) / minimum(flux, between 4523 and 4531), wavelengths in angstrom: 1.13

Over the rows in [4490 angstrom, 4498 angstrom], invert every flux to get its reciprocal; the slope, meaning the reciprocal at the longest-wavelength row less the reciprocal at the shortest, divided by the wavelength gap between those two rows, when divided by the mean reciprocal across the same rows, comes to 0.018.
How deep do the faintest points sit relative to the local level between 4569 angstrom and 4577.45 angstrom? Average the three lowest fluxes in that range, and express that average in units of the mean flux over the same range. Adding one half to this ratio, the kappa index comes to 1.41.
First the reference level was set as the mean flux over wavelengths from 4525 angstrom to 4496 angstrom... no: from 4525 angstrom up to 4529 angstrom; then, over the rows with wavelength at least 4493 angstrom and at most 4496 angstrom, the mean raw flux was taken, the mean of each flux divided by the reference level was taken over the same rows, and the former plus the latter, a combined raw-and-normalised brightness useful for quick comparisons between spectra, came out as 2.82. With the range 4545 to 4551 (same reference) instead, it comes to 3.25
